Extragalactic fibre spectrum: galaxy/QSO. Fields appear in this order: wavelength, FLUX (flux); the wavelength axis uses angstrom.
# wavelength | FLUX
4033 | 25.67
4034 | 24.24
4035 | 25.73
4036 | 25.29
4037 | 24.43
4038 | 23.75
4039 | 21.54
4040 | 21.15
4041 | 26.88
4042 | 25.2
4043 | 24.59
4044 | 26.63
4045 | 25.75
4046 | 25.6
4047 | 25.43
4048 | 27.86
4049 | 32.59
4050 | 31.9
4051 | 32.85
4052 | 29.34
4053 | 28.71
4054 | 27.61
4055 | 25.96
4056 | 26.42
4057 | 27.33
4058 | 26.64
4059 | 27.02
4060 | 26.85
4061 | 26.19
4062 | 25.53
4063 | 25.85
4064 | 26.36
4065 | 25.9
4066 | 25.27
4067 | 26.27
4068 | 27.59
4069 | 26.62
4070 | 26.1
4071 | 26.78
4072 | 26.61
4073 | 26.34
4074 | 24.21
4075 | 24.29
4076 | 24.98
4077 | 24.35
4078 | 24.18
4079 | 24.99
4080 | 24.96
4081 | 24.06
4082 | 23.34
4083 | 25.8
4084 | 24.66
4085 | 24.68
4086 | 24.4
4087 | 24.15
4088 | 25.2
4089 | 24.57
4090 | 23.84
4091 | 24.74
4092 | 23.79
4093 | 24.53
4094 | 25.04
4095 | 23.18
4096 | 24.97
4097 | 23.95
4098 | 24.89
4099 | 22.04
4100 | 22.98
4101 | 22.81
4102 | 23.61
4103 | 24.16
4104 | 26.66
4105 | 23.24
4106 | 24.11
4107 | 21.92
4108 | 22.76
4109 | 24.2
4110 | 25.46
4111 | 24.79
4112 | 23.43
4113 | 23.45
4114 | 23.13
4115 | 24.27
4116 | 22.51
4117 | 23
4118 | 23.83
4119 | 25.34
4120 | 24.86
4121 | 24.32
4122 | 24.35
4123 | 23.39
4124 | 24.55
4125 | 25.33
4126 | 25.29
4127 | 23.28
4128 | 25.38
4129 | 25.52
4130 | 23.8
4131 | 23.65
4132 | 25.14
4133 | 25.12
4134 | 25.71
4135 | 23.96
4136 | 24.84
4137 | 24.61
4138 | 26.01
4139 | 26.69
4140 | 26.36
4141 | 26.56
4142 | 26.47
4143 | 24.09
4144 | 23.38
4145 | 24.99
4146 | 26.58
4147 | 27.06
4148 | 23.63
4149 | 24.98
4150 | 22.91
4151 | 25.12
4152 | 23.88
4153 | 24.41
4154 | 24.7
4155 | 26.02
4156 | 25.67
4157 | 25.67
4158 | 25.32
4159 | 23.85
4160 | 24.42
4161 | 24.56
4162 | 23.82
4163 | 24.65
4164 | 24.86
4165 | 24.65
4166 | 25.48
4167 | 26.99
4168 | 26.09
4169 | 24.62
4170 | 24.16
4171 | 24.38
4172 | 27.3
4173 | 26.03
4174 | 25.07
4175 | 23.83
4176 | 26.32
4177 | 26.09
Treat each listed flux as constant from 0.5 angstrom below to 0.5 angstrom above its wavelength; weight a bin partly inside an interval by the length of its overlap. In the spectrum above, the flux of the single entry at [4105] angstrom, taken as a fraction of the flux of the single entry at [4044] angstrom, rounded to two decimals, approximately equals 0.87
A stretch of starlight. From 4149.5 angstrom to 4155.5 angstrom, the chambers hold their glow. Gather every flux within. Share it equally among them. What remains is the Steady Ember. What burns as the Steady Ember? 24.5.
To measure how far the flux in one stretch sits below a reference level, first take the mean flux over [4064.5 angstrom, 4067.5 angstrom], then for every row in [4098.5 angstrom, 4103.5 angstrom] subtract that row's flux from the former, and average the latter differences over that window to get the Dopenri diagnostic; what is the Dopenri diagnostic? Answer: 2.7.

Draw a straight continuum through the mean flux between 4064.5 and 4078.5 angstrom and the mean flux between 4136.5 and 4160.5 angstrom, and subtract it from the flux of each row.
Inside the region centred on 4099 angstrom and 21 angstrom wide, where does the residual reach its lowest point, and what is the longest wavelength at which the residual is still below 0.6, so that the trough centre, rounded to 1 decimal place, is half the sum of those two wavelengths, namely 4108.0 angstrom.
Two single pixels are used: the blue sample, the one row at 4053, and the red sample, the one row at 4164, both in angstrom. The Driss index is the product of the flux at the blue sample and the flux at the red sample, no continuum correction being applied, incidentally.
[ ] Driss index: 714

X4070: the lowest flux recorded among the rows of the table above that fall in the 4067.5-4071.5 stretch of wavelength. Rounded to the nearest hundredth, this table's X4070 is 26.10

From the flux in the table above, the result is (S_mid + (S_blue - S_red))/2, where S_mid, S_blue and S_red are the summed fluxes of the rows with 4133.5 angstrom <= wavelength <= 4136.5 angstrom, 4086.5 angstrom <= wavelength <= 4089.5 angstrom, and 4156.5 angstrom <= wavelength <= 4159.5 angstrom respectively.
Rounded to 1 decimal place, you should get 36.8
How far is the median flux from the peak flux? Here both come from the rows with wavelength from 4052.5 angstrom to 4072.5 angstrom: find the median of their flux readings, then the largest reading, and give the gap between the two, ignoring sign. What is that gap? 2.2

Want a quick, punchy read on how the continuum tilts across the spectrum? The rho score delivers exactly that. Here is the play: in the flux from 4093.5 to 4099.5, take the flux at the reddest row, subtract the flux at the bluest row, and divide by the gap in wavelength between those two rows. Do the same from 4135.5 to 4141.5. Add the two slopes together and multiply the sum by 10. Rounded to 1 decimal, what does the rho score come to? -2.6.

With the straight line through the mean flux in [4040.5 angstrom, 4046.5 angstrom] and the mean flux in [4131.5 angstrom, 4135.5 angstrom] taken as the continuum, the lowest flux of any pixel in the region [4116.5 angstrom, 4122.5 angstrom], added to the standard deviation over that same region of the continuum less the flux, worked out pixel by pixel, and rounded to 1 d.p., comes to 23.8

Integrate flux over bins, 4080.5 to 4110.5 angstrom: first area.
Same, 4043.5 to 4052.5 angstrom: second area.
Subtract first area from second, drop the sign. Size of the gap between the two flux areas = 466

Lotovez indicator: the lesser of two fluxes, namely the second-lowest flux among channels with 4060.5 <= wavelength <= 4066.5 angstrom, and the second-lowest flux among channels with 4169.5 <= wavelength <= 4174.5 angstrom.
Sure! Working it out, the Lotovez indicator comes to 24.38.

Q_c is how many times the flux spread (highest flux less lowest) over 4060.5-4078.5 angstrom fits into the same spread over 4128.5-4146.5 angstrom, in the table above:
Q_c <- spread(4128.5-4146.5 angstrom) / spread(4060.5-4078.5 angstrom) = 1.0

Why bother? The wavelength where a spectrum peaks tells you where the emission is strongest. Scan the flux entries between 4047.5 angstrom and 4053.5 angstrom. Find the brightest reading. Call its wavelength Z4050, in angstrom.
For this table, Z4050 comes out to 4051 angstrom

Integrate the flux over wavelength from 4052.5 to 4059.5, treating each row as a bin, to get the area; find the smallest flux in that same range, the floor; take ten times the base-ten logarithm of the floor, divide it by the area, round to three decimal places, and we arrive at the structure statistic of 0.075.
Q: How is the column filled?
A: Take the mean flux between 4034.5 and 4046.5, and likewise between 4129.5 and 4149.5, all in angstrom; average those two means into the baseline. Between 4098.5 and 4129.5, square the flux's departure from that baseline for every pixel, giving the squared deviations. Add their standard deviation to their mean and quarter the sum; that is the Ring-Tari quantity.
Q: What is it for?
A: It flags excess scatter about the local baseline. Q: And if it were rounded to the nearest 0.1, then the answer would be 1.1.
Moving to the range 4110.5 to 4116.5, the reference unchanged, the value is 1.1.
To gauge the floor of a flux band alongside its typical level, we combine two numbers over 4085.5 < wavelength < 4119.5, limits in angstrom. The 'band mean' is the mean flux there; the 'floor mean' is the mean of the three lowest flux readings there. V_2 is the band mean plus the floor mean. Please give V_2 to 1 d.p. 46.1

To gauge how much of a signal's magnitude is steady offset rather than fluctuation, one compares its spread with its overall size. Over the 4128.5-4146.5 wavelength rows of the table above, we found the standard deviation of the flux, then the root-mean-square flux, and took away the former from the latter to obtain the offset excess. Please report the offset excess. 24.1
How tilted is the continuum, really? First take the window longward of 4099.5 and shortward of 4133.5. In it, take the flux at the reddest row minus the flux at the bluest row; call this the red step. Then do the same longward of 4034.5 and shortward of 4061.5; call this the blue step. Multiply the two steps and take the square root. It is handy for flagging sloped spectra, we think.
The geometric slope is 1.0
